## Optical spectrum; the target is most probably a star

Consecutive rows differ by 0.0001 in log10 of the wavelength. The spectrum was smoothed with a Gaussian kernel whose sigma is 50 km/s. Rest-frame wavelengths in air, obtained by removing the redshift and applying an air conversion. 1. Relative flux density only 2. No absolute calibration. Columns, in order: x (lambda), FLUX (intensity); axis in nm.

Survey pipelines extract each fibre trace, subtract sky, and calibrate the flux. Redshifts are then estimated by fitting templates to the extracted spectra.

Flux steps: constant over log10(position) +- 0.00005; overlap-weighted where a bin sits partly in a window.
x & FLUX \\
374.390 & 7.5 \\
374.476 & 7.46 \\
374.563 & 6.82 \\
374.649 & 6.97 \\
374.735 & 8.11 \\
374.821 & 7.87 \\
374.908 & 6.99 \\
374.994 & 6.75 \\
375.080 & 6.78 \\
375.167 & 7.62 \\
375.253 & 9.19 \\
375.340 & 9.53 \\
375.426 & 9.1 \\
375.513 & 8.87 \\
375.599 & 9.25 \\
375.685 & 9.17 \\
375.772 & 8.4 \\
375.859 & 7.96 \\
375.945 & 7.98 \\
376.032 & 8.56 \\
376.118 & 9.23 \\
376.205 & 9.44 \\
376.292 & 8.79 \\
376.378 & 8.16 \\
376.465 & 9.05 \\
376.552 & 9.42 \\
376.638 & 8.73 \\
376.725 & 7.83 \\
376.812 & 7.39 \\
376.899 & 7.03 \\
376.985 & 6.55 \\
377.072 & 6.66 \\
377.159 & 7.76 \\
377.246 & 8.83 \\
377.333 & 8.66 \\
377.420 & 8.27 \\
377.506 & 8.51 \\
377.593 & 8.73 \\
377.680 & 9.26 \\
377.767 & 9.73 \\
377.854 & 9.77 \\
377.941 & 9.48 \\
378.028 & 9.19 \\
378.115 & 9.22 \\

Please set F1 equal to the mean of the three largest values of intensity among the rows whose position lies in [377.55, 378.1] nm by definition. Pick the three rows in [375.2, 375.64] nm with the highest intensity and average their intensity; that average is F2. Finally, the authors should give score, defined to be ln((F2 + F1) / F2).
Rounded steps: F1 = 9.66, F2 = 9.32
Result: 0.711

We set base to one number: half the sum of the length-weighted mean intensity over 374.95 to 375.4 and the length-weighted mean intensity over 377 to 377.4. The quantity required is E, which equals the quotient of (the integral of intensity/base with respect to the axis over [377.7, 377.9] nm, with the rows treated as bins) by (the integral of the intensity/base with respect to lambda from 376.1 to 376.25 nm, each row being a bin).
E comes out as 1.39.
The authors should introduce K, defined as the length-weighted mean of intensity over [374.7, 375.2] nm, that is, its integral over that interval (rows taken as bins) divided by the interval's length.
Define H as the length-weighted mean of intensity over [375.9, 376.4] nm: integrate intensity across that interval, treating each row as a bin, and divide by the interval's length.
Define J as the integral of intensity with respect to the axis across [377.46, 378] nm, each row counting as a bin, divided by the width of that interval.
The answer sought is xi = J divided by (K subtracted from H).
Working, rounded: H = 8.7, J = 9.25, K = 7.3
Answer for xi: 7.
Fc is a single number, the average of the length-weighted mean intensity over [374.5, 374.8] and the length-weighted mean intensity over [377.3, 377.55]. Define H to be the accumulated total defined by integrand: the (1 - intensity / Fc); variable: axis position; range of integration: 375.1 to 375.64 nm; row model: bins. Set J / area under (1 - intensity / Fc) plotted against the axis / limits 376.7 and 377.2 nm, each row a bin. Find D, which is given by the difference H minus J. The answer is -0.11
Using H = -0.062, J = 0.047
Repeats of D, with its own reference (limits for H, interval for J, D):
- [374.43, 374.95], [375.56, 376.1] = 0.08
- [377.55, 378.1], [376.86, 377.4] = -0.12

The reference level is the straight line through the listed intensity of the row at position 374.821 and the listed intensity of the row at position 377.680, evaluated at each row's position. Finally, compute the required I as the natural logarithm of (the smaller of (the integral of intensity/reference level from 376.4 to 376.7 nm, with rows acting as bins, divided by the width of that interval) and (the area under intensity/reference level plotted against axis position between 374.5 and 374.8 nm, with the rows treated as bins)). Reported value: -1.26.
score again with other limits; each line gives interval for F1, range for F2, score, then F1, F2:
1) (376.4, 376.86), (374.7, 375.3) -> 0.733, 9.07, 8.39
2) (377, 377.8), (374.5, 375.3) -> 0.744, 9.27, 8.39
